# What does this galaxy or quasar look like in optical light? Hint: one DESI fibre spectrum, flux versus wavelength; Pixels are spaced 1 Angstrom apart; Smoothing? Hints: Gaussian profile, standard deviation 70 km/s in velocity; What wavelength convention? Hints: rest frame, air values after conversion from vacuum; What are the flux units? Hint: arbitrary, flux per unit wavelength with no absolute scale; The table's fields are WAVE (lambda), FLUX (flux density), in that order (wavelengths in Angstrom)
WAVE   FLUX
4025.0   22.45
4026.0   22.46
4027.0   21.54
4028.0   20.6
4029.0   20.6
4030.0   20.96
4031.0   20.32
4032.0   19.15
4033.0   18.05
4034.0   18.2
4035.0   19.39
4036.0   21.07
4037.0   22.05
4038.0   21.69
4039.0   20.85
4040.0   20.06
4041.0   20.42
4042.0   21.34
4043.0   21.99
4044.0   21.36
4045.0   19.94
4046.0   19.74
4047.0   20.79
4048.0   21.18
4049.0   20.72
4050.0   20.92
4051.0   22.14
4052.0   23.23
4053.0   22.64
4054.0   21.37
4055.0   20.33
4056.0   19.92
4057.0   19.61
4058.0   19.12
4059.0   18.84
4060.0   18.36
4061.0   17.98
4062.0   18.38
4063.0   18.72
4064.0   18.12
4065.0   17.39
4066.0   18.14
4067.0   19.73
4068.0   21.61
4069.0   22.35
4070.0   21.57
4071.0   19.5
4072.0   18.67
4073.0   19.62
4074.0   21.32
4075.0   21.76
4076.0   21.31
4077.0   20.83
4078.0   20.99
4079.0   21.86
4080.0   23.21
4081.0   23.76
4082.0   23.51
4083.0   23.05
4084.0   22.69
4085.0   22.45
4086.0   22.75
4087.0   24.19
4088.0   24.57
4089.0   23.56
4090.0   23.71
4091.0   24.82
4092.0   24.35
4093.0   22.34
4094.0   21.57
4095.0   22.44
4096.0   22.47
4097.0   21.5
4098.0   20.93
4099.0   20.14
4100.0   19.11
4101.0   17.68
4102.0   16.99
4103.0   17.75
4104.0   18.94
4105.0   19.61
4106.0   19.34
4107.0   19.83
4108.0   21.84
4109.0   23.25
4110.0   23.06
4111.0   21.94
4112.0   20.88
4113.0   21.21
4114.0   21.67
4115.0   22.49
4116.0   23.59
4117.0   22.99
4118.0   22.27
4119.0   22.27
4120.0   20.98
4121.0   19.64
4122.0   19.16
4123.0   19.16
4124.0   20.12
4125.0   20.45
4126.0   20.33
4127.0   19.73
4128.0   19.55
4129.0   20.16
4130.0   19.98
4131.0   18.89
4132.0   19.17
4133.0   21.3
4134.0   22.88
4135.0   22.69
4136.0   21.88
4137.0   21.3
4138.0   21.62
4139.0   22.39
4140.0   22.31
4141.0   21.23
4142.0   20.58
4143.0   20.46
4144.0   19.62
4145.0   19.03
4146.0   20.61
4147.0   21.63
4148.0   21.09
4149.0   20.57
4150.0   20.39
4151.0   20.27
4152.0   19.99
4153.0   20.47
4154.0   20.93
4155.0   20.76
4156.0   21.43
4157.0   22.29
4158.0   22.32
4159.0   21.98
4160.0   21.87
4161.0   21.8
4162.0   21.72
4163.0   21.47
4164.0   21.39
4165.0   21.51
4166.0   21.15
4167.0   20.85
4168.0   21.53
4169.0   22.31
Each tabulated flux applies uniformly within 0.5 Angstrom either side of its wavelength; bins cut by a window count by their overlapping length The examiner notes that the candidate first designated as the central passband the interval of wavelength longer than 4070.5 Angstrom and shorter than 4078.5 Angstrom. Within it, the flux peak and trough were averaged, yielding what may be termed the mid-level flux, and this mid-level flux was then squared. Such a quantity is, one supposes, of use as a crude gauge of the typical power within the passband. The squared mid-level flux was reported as 409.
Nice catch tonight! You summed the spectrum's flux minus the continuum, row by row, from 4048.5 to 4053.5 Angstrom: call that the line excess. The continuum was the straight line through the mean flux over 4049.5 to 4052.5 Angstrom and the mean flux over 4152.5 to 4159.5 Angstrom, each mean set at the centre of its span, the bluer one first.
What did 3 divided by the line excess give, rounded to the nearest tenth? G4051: -3.6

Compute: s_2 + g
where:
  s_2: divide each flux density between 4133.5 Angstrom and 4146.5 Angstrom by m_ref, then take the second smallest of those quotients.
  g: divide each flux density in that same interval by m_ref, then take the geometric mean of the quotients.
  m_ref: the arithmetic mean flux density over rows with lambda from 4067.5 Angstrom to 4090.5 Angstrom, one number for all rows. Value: 1.85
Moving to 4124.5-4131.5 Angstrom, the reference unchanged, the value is 1.78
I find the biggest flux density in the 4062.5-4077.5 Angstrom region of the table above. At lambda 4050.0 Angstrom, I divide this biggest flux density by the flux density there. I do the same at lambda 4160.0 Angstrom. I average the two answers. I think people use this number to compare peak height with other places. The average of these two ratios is 1.05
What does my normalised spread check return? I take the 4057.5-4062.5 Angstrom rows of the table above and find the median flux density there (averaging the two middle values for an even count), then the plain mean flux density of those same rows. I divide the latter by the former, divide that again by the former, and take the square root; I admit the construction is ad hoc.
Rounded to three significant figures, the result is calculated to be 0.234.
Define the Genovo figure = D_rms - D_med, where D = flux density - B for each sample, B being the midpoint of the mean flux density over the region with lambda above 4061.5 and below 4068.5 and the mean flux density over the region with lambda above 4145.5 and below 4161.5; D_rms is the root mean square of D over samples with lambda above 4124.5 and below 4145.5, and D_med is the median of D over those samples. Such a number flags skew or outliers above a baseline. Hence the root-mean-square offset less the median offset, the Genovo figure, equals 0.96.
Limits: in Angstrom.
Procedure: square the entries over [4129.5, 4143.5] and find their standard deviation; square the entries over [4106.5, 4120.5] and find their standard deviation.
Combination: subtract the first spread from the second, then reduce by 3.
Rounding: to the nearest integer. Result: -9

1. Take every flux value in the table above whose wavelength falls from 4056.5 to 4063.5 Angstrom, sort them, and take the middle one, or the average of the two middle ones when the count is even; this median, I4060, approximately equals 18.7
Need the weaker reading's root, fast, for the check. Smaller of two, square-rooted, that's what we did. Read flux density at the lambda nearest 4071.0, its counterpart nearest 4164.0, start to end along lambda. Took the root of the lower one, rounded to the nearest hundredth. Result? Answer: 4.42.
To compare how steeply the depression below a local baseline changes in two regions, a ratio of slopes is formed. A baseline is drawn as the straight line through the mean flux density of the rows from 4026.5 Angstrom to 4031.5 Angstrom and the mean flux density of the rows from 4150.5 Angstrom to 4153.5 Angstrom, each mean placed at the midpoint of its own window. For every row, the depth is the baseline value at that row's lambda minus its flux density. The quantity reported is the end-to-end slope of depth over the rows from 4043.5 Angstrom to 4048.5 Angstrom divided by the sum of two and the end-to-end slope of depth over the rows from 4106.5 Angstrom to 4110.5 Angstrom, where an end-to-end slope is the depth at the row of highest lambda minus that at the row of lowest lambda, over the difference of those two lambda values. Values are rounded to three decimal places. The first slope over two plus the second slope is 0.044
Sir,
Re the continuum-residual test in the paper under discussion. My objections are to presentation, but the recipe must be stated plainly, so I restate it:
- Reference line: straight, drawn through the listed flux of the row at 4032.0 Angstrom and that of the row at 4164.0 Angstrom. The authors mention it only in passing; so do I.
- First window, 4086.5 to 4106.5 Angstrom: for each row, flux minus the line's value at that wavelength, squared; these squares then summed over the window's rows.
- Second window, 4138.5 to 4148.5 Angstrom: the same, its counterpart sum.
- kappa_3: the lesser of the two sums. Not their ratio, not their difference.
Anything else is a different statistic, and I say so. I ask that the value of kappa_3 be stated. 11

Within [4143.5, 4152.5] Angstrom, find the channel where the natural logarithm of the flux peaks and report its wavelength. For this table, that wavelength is 4147.0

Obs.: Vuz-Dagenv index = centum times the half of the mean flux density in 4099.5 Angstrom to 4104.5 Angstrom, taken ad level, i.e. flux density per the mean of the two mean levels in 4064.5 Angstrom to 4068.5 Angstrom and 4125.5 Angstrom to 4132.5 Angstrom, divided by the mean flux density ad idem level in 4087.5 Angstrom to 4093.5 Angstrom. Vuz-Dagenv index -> 38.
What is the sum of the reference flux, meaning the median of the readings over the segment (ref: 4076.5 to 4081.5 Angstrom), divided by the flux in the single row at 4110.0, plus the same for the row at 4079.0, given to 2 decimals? 1.95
